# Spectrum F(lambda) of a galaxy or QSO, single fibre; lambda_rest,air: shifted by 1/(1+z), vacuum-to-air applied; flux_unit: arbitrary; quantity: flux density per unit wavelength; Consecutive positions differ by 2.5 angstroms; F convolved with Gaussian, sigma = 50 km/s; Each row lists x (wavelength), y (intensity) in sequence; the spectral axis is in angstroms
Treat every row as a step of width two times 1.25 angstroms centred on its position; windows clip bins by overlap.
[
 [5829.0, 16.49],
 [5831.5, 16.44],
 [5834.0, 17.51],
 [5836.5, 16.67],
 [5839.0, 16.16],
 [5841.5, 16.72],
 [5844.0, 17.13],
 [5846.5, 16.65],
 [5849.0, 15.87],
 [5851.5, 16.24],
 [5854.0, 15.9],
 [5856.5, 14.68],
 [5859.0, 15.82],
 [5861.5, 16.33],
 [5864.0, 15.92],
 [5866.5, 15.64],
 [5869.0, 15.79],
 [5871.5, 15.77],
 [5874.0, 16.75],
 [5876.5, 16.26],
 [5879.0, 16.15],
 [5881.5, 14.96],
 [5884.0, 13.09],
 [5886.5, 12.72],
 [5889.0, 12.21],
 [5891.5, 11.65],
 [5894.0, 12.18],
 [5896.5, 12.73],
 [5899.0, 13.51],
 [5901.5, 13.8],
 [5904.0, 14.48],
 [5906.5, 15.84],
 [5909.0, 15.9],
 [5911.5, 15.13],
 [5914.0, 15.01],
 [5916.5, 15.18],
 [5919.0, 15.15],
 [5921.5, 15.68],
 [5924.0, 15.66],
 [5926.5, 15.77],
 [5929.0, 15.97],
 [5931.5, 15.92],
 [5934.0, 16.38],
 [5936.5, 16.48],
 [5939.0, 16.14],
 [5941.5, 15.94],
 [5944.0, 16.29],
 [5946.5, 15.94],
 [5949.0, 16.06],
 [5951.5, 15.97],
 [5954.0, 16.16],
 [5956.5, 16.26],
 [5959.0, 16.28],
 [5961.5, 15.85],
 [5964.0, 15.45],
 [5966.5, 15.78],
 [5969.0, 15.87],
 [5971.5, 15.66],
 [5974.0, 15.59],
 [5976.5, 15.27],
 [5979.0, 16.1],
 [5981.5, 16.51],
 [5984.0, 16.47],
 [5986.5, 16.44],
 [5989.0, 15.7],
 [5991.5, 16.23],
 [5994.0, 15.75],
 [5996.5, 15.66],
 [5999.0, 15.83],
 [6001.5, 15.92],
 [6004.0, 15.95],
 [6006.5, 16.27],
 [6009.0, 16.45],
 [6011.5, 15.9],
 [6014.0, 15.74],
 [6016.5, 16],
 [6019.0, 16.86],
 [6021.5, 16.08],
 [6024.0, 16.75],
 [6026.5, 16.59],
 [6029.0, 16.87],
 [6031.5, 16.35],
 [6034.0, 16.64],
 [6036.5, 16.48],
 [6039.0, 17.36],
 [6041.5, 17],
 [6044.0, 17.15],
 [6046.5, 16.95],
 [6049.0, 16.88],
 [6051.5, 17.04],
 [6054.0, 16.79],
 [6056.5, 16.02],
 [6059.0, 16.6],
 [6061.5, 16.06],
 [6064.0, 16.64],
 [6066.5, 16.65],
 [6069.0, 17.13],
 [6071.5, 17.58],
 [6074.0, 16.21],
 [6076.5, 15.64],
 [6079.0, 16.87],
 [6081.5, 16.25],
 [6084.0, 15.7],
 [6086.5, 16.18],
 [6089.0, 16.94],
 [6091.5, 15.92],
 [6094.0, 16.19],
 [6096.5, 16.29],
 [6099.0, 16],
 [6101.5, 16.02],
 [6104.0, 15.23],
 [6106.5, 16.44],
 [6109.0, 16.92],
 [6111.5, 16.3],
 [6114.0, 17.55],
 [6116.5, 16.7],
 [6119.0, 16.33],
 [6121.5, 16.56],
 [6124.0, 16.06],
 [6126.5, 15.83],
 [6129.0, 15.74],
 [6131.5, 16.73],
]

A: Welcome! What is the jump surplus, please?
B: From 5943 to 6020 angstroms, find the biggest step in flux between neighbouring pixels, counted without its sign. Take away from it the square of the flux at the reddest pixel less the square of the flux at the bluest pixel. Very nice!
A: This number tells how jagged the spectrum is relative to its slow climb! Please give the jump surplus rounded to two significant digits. -18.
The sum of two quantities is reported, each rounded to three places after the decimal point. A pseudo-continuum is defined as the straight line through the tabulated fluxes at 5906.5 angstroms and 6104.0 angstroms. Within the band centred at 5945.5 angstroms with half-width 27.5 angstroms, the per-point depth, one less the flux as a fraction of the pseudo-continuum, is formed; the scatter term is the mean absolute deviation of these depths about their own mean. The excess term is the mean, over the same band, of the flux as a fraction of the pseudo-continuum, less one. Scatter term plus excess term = 0.029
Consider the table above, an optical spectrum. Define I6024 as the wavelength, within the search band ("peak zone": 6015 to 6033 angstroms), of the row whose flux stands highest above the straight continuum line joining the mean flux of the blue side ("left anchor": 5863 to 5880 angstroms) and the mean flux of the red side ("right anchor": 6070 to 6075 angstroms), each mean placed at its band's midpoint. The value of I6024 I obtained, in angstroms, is 6019.0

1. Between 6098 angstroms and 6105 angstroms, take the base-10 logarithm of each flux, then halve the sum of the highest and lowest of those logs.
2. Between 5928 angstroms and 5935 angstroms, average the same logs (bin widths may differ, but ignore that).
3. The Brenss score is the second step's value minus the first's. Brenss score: 0.013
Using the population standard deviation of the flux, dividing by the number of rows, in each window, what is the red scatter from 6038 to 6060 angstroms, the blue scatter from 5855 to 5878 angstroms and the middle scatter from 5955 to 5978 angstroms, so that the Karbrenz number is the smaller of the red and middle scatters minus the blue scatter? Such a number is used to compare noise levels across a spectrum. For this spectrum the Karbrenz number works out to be -0.2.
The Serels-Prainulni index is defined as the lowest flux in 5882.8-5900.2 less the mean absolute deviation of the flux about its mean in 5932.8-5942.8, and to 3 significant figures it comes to 11.5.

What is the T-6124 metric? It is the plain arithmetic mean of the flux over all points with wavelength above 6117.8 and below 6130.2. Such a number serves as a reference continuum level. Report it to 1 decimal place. 16.1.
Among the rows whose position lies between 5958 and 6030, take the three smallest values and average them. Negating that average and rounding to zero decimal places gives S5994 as -15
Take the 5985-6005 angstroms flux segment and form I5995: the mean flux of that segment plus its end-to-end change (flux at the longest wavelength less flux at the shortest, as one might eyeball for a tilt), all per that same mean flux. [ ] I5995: 0.97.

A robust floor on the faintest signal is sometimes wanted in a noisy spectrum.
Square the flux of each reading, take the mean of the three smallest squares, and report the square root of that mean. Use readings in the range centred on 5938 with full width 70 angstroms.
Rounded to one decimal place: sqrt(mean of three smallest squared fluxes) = 14.9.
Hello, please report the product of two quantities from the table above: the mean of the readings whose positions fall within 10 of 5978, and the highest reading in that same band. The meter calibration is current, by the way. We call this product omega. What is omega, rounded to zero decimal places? 264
